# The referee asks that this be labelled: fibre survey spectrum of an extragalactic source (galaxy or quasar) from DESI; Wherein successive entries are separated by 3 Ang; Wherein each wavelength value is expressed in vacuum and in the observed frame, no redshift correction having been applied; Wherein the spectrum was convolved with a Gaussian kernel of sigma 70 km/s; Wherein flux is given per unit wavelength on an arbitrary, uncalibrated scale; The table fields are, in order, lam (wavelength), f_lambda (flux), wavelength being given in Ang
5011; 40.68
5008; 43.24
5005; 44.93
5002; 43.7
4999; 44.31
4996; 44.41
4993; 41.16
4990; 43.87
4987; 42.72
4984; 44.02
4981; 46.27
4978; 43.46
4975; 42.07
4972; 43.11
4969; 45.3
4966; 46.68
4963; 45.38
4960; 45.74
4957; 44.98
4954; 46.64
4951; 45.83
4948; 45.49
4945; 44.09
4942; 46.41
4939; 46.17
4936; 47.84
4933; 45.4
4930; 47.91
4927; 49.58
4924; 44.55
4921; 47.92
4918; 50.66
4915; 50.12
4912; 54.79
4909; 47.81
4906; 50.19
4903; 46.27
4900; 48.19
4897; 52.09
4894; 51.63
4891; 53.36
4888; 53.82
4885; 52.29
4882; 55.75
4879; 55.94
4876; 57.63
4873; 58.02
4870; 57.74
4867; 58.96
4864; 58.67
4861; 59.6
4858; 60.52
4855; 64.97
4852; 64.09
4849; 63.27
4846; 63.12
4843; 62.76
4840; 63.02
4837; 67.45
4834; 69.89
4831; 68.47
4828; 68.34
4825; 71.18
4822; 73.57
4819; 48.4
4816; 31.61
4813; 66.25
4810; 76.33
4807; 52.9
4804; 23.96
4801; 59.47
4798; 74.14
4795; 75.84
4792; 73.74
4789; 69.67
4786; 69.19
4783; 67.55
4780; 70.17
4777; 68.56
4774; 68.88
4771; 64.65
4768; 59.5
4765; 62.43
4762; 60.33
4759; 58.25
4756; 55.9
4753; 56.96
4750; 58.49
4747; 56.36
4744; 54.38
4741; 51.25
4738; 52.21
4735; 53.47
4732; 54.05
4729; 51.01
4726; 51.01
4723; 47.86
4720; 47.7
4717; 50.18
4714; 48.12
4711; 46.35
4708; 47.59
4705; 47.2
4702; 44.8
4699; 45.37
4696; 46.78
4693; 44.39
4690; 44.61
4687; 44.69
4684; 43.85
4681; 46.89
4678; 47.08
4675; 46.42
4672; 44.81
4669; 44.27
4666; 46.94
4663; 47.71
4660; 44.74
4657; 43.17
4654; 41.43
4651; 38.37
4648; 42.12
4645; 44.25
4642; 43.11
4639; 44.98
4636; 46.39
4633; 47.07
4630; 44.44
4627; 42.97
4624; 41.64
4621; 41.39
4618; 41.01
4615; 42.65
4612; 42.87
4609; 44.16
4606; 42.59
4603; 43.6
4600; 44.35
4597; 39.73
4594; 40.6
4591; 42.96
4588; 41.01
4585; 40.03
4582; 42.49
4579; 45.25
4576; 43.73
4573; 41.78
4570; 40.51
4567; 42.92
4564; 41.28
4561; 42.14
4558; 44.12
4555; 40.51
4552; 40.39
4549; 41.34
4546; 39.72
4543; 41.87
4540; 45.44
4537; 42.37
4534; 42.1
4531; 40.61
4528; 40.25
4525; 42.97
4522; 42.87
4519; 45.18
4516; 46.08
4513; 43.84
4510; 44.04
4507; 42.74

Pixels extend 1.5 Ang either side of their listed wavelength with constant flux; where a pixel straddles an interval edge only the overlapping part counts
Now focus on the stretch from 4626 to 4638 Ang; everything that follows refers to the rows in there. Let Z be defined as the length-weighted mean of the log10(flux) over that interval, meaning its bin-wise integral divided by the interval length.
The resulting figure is 1.66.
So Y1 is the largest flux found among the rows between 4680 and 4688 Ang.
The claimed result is 46.89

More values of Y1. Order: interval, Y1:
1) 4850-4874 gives 64.97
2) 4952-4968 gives 46.68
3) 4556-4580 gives 45.25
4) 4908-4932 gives 54.79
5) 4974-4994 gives 46.27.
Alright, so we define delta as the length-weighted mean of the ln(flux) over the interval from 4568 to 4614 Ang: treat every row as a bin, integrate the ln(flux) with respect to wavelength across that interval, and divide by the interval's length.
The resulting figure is 3.75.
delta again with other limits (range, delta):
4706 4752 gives 3.94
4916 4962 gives 3.84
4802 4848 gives 4.06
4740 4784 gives 4.11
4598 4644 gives 3.77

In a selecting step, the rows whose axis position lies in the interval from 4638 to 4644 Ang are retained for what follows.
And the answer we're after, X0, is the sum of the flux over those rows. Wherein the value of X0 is 88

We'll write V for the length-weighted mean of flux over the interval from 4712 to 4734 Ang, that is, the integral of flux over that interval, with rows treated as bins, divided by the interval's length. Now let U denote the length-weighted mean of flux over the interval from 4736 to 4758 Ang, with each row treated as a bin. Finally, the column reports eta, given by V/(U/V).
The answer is 45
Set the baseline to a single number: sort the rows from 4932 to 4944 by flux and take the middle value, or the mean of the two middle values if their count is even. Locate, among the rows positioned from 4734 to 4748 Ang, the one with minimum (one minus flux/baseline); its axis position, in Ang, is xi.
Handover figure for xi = 4747 Ang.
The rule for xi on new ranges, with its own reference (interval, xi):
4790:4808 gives 4795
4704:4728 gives 4726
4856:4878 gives 4858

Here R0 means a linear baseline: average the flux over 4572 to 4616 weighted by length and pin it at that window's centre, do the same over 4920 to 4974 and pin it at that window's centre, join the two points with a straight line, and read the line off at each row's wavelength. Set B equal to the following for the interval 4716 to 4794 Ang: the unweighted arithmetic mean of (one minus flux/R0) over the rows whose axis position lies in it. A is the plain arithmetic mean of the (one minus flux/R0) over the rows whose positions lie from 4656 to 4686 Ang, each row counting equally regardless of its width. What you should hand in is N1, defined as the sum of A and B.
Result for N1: -0.39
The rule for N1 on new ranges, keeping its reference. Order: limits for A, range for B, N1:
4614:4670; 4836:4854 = -0.44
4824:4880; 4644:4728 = -0.45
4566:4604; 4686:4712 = -0.05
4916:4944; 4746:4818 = -0.42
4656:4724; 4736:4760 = -0.32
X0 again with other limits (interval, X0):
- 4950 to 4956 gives 92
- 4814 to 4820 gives 80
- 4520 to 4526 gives 86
